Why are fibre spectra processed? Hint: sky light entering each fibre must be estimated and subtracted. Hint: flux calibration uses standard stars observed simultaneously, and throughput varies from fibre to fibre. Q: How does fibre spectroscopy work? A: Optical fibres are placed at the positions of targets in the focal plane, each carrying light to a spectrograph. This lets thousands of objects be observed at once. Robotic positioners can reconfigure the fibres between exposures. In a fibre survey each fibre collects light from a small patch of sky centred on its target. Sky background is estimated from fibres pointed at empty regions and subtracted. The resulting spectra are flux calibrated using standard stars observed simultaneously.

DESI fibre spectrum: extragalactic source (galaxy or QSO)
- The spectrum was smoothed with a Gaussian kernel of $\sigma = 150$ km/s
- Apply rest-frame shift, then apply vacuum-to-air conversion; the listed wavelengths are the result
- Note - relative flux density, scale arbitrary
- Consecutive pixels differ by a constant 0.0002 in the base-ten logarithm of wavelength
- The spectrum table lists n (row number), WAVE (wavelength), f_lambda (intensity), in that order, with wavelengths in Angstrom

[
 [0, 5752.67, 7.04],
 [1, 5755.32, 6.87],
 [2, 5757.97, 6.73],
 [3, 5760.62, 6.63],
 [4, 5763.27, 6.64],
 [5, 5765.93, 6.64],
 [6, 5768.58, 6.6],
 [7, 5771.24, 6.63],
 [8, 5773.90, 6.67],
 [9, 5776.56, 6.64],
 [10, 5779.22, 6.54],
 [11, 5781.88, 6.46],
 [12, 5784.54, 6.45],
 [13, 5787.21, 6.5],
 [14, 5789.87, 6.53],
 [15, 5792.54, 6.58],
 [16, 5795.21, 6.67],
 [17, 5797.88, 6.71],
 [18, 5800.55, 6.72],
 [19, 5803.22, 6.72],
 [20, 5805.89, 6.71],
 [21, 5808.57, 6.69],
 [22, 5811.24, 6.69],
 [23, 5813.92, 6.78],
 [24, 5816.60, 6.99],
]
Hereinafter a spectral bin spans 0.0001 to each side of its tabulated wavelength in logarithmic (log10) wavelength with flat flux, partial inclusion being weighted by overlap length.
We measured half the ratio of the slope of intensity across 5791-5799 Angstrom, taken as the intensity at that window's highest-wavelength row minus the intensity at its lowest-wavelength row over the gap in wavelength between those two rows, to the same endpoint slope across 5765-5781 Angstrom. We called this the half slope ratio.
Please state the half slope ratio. -1.6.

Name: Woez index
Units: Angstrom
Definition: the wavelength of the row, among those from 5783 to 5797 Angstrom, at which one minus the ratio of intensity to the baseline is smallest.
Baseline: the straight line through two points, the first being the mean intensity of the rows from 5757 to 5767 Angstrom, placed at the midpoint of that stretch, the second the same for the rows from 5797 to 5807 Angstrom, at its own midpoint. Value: 5795.21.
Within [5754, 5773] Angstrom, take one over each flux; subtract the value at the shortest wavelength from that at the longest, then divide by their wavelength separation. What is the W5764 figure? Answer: 0.0003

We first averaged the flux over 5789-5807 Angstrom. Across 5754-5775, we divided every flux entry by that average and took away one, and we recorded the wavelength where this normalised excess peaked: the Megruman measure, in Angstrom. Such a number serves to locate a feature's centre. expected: 5755.32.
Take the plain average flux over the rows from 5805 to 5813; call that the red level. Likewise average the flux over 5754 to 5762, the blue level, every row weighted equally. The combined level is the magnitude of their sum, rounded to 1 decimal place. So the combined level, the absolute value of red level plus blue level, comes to 13.4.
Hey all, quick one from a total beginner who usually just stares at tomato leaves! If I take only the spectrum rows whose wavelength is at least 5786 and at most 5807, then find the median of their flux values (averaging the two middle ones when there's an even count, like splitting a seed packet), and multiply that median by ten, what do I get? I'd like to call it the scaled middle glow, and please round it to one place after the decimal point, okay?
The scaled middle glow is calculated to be 66.9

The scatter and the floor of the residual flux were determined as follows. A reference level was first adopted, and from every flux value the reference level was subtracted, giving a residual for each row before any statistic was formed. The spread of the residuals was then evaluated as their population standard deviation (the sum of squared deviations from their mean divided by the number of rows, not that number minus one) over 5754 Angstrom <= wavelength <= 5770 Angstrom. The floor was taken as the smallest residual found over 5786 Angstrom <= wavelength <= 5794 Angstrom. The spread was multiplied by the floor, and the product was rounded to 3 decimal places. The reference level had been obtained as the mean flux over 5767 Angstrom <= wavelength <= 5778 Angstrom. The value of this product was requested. -0.012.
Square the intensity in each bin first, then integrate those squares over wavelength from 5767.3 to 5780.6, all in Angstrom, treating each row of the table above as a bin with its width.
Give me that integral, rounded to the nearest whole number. 582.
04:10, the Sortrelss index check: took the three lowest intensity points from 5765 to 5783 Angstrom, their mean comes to 6.53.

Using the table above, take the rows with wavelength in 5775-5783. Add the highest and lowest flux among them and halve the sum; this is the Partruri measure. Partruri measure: 6.55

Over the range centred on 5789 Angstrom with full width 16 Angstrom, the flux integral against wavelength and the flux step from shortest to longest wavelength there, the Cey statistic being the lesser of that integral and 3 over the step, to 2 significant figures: 14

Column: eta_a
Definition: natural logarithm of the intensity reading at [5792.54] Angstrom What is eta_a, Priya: 1.88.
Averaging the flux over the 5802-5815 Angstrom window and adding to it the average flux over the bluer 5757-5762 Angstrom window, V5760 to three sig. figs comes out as 13.4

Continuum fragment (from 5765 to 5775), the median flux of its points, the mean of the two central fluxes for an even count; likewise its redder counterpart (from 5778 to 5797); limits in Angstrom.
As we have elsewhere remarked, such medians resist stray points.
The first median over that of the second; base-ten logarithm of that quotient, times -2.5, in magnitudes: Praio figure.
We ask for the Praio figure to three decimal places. -0.017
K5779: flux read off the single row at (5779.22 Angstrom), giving 6.54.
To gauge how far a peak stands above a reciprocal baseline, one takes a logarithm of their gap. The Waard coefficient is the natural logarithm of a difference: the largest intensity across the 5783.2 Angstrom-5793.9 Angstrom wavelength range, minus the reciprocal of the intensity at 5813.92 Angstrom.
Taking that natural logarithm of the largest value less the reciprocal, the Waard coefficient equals 1.861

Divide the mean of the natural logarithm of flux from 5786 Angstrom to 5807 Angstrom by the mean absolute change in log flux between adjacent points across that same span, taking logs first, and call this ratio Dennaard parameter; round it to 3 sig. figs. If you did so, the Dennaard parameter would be 381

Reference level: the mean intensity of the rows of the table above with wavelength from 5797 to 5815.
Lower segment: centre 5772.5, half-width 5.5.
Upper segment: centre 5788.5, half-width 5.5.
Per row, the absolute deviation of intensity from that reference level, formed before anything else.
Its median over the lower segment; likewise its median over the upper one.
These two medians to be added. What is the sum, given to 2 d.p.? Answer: 0.28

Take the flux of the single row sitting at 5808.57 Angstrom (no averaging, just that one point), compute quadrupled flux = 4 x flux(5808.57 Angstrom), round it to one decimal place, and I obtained 26.8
